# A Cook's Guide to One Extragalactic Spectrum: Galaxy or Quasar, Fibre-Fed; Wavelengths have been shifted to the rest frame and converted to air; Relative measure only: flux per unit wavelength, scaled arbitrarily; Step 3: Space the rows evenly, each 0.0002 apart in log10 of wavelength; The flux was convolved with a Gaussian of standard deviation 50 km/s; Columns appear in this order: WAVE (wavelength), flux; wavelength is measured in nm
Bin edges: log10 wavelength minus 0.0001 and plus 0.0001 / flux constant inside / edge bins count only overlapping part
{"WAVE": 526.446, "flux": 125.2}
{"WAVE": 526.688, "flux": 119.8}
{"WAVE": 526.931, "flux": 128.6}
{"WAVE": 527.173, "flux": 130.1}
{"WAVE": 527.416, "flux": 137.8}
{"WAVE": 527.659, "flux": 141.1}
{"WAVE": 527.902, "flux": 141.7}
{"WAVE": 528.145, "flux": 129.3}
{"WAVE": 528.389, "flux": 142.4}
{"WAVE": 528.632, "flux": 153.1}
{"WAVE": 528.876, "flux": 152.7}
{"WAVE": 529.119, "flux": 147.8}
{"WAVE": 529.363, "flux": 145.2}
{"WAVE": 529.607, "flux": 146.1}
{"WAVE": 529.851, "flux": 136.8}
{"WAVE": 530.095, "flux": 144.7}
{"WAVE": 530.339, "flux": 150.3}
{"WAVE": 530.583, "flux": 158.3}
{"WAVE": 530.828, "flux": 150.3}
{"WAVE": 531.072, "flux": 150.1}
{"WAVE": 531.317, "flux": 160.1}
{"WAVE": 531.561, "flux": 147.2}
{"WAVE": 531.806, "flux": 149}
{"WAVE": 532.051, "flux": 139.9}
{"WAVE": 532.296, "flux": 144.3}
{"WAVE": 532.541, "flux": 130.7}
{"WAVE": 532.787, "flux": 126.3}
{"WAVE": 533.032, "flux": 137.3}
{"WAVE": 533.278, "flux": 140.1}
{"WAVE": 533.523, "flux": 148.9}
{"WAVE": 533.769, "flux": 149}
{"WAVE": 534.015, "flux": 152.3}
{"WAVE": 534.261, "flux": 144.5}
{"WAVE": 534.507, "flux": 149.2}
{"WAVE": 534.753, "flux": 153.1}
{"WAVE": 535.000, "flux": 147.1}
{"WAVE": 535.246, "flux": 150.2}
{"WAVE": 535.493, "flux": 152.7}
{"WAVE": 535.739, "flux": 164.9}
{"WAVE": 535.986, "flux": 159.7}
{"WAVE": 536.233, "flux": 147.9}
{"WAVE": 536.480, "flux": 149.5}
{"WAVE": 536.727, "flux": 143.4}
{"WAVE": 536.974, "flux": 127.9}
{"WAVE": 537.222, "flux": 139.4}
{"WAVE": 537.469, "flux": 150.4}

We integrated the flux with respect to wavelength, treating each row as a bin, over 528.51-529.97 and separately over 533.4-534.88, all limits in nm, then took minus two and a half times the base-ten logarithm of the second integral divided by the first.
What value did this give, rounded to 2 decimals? -0.03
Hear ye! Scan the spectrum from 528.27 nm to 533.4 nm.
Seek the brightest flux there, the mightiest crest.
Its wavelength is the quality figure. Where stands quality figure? 531.317 nm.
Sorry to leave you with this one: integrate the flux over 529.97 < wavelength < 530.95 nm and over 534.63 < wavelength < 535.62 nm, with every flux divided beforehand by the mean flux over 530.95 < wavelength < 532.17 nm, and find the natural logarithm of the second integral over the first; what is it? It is 0.01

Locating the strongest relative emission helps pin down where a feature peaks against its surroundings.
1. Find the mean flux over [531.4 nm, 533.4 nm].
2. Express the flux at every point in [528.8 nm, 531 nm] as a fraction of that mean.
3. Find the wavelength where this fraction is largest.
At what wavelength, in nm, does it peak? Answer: 530.583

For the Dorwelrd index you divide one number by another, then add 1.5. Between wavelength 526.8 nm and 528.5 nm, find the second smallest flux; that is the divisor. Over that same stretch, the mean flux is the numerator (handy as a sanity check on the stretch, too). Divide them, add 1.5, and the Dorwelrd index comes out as 2.55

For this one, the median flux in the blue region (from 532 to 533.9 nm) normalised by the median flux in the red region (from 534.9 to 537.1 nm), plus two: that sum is 2.94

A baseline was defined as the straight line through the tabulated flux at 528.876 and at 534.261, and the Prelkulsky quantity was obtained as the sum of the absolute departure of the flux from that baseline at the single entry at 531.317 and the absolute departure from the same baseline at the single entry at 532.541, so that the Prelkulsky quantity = 28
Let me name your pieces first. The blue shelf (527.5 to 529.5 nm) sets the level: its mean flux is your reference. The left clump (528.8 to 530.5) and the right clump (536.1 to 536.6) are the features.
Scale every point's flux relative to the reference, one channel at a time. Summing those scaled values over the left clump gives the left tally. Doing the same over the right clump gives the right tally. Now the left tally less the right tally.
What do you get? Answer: 5.0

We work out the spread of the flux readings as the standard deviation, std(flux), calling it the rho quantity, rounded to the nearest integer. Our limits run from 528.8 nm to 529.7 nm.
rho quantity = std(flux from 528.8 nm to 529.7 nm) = 3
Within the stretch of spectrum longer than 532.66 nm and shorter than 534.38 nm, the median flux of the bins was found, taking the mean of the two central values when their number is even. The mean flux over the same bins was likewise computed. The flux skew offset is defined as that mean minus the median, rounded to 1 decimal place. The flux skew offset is -1.9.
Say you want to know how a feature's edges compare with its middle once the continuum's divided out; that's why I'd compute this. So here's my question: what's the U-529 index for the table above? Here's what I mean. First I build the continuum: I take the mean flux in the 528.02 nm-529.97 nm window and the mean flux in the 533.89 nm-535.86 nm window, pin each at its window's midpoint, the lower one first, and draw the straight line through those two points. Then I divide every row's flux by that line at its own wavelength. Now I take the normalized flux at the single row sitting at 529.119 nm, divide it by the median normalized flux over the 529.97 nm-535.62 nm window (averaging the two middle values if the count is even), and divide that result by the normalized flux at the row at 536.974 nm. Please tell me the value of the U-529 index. 1.25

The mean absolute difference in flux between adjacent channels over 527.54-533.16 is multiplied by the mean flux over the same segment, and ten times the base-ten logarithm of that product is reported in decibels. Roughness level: 30.0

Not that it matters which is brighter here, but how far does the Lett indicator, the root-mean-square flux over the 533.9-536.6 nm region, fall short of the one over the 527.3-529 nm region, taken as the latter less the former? -9.2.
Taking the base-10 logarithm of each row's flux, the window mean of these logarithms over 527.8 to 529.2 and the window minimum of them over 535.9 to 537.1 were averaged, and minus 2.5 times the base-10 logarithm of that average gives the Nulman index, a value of -0.822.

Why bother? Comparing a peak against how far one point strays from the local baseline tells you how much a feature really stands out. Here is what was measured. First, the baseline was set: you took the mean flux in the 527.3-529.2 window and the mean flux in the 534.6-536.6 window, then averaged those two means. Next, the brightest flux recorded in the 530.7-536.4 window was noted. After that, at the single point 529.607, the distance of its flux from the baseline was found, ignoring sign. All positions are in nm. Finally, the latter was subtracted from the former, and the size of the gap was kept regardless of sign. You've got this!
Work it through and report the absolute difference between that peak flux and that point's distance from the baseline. 163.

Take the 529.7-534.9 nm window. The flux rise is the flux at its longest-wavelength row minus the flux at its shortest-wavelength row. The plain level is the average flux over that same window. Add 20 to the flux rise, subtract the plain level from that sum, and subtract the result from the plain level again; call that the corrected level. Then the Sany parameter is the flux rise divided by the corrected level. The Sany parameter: 0.06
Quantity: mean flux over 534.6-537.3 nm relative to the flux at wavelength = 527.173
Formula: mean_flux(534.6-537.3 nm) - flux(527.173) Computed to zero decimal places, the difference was 19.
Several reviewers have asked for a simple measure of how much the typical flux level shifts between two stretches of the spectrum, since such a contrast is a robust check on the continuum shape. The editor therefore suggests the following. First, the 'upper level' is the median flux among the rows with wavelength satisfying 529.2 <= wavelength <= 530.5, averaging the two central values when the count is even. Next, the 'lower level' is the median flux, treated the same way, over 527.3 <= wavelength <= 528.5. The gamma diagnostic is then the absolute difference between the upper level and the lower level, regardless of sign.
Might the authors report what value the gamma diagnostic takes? 4.1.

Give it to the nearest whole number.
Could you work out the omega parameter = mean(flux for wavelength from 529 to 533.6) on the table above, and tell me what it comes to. 145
